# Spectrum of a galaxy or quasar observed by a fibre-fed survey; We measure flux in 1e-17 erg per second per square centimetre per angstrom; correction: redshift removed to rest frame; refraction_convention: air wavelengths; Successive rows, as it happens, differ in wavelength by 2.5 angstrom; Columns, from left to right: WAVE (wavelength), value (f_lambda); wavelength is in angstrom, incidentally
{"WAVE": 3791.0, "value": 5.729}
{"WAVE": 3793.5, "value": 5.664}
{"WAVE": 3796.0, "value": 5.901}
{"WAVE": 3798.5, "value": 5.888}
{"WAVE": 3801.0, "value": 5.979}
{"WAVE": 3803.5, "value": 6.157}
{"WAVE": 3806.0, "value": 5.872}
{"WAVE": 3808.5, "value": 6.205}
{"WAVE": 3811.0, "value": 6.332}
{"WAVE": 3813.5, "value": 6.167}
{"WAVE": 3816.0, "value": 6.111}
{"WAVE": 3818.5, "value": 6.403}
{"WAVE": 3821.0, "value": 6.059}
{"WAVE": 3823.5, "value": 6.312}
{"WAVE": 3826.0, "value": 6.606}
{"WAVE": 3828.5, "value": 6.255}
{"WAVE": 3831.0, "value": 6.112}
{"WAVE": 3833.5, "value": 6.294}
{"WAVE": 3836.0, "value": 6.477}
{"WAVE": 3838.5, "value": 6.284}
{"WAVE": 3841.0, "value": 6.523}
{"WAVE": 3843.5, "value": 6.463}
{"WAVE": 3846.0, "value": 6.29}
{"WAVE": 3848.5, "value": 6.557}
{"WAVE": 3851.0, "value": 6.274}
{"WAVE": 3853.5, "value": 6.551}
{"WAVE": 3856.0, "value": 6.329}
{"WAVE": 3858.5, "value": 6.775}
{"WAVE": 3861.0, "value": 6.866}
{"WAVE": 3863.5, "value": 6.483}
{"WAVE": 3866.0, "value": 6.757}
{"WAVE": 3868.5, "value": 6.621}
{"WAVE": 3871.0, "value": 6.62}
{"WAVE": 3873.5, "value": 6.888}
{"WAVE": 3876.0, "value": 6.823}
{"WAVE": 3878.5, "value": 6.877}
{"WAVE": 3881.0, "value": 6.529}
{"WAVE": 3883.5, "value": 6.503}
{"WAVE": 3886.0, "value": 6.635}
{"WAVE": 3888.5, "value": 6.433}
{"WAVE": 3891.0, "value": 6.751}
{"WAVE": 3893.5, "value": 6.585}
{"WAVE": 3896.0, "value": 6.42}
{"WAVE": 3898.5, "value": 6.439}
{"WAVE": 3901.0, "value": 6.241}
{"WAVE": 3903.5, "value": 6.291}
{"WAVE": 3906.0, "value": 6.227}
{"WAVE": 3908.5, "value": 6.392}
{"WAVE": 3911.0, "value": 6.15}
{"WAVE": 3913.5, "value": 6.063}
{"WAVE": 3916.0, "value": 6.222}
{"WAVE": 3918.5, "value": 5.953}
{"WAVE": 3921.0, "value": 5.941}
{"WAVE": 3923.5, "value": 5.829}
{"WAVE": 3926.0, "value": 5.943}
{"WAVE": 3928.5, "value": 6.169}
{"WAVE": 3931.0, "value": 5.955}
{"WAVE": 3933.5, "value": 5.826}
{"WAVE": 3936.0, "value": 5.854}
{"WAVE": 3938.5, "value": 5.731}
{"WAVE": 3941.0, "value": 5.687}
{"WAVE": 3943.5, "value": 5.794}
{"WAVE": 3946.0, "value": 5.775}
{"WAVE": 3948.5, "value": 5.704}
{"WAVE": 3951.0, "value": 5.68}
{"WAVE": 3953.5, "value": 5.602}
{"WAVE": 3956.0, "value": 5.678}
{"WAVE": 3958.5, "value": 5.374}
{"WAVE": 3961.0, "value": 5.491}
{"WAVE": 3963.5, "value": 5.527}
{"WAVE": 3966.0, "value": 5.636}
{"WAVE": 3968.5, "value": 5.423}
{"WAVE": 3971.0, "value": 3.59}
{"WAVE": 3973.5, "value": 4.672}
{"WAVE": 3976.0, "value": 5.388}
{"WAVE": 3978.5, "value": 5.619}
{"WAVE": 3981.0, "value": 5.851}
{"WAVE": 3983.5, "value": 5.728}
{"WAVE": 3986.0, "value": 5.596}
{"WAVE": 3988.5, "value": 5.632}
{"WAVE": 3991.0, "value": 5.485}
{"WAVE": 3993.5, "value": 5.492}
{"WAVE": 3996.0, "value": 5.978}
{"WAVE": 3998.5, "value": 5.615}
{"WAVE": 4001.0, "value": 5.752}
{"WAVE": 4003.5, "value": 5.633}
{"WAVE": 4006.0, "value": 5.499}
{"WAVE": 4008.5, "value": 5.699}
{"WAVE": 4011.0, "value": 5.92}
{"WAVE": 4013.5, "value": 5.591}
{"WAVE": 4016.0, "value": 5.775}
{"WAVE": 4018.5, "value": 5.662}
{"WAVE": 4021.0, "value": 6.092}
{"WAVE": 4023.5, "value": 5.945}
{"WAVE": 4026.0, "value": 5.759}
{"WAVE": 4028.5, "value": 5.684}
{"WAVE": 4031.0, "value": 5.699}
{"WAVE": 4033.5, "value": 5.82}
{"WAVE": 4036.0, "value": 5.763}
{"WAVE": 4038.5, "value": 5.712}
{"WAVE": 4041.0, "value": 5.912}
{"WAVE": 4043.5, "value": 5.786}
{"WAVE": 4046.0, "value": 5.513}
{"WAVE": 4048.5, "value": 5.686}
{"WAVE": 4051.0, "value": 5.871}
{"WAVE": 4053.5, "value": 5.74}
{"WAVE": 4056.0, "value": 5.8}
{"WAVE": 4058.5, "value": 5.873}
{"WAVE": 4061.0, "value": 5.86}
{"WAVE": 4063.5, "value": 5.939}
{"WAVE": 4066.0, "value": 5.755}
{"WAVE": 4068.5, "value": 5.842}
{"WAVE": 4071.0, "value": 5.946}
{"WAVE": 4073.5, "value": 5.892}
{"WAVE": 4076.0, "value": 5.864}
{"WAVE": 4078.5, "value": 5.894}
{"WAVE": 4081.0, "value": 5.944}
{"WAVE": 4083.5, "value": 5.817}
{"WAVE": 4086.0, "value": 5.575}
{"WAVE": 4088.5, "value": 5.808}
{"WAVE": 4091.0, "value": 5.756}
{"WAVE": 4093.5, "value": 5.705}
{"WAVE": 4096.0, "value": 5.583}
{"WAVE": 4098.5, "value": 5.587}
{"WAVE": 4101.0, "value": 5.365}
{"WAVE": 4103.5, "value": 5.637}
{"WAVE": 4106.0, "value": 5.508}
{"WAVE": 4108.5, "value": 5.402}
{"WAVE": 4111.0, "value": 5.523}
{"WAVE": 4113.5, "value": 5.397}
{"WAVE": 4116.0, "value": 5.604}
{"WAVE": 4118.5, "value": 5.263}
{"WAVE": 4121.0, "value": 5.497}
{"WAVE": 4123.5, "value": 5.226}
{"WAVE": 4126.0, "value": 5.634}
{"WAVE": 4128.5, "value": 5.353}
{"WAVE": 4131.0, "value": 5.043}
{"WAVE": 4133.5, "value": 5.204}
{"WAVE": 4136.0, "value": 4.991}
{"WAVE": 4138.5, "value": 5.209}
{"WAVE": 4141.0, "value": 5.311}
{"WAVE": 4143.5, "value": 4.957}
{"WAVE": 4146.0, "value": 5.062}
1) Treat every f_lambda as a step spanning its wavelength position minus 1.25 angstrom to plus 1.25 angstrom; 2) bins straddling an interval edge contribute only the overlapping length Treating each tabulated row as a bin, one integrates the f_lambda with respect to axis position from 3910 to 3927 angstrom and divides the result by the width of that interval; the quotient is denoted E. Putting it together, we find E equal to 6.01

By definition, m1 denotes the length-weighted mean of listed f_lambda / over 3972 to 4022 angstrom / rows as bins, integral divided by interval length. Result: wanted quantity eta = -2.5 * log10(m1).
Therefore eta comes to -1.87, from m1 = 5.6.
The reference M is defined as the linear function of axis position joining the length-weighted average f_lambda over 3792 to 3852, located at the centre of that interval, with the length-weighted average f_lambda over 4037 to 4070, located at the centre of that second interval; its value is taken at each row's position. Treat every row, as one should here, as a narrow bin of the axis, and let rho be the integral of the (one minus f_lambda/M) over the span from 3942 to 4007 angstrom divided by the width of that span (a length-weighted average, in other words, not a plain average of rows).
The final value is 0.07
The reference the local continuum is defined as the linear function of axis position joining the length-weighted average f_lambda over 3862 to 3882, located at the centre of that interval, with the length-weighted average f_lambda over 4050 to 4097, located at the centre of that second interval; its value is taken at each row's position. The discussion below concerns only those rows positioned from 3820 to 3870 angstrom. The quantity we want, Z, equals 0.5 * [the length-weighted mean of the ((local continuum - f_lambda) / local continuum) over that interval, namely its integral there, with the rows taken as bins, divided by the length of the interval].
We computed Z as 0.027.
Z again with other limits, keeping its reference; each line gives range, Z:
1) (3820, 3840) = 0.042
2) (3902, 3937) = 0.033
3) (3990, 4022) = 0.033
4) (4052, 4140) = 0.010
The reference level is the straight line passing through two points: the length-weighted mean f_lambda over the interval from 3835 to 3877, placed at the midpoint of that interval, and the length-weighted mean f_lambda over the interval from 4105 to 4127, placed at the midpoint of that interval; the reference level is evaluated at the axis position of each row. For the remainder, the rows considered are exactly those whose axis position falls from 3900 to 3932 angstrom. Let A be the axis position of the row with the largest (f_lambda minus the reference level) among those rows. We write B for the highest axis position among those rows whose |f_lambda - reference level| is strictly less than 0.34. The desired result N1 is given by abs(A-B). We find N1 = 22.5 angstrom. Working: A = 3908.5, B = 3931.0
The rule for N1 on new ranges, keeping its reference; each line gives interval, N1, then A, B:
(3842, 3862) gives 0.0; 3861.0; 3861.0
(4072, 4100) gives 17.5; 4081.0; 4098.5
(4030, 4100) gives 17.5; 4081.0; 4098.5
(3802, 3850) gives 0.0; 3848.5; 3848.5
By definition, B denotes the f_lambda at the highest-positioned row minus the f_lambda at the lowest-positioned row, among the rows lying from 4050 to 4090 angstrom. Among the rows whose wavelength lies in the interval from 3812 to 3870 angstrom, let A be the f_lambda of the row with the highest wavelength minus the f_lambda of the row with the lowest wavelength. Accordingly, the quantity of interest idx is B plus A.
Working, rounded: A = 0.5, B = -0.1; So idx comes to 0.4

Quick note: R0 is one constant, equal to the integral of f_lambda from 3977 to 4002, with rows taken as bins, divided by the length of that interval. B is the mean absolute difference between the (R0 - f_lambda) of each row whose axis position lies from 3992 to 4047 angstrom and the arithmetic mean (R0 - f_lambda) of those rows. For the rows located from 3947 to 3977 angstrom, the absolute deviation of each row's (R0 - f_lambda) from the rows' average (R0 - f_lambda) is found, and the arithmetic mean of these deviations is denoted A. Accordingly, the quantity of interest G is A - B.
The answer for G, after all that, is 0.27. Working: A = 0.39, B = 0.12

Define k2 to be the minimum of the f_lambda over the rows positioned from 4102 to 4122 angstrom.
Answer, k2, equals 5.263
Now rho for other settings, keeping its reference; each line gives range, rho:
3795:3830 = 0.01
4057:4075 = -0.02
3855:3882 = -0.09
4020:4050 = 0.01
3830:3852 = -0.03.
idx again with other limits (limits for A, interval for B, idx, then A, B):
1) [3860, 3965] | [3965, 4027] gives -1.2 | -1.3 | 0.1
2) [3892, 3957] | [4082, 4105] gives -1.1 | -0.9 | -0.2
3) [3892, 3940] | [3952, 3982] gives -0.6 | -0.9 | 0.2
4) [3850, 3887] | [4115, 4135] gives 0.0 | 0.4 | -0.4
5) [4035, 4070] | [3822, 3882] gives 0.3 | 0.1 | 0.2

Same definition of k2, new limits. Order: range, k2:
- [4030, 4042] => 5.699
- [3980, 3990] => 5.596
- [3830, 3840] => 6.112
